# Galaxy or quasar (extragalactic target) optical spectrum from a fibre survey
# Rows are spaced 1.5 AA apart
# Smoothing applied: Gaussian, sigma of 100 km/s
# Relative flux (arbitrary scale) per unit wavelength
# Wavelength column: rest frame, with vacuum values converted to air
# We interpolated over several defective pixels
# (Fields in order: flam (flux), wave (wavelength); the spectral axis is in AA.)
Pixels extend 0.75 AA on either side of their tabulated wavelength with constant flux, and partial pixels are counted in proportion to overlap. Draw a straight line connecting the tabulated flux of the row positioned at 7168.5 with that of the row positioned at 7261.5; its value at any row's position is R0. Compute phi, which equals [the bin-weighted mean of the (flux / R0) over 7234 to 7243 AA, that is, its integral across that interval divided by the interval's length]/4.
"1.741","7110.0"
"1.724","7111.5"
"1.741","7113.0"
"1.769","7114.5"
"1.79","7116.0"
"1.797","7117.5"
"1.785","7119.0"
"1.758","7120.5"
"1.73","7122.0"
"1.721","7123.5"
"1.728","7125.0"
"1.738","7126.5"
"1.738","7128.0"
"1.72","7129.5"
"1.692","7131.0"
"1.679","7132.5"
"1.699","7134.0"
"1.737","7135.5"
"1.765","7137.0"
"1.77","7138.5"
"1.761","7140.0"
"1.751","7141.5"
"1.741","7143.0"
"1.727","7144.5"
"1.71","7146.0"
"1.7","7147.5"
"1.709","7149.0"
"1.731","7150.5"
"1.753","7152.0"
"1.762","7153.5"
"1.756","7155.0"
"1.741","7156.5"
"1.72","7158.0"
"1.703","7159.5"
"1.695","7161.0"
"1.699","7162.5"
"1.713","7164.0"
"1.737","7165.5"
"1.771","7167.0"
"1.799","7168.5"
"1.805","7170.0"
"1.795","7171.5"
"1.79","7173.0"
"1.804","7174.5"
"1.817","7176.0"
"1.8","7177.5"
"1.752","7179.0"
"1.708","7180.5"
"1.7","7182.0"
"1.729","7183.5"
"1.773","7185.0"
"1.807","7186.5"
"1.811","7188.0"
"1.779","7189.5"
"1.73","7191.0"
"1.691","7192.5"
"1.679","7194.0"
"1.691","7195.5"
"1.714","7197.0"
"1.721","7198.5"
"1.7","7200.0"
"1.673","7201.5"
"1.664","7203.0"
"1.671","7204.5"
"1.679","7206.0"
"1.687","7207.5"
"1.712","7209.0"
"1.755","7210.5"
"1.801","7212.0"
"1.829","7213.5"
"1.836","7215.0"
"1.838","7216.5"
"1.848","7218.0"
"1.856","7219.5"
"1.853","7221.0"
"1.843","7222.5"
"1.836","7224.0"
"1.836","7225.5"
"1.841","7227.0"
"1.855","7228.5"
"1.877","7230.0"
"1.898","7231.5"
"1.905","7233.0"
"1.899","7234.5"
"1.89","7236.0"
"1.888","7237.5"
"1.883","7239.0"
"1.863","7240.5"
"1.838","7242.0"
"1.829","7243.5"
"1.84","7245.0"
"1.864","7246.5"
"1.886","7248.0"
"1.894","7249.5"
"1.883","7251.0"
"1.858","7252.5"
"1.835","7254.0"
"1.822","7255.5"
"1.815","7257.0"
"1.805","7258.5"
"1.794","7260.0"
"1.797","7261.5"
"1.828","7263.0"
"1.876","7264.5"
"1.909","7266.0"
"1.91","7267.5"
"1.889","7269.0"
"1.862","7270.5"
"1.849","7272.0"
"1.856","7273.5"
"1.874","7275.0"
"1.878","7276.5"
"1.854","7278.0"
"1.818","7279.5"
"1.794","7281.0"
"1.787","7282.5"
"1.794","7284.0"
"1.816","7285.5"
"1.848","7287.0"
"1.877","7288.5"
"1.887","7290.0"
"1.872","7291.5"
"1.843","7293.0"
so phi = 0.261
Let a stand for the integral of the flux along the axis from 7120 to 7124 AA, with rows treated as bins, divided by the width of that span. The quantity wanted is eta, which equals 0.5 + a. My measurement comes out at 2.236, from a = 1.74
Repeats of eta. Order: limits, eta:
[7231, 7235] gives 2.401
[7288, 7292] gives 2.379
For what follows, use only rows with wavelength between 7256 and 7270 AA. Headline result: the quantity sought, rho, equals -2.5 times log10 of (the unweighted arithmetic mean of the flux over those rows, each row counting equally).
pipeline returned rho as -0.67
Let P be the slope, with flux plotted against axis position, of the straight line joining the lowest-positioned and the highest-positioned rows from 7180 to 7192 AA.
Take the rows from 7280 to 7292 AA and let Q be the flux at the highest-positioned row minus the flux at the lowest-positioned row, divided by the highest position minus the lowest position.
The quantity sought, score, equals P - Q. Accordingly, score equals -0.005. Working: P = 0.002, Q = 0.0074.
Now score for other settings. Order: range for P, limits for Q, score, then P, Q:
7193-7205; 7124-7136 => -0.002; -0.001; 0.0009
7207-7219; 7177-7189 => 0.014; 0.015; 0.0010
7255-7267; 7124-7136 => 0.007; 0.008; 0.0009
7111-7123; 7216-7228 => 0.000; 0.001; 0.0003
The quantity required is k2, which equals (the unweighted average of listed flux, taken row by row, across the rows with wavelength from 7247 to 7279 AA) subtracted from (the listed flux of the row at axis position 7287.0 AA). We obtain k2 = -0.01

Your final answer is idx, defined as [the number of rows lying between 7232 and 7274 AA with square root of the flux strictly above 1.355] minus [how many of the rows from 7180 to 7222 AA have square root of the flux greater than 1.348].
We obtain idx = 14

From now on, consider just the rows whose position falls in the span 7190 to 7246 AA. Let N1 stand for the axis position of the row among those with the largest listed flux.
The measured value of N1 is 7233.0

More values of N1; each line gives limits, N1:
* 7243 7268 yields 7267.5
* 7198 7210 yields 7198.5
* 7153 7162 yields 7153.5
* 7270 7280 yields 7276.5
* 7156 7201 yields 7176.0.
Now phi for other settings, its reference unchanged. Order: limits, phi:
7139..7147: 0.241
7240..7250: 0.258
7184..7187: 0.248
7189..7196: 0.238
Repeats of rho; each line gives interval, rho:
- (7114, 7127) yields -0.61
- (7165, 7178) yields -0.63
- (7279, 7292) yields -0.66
